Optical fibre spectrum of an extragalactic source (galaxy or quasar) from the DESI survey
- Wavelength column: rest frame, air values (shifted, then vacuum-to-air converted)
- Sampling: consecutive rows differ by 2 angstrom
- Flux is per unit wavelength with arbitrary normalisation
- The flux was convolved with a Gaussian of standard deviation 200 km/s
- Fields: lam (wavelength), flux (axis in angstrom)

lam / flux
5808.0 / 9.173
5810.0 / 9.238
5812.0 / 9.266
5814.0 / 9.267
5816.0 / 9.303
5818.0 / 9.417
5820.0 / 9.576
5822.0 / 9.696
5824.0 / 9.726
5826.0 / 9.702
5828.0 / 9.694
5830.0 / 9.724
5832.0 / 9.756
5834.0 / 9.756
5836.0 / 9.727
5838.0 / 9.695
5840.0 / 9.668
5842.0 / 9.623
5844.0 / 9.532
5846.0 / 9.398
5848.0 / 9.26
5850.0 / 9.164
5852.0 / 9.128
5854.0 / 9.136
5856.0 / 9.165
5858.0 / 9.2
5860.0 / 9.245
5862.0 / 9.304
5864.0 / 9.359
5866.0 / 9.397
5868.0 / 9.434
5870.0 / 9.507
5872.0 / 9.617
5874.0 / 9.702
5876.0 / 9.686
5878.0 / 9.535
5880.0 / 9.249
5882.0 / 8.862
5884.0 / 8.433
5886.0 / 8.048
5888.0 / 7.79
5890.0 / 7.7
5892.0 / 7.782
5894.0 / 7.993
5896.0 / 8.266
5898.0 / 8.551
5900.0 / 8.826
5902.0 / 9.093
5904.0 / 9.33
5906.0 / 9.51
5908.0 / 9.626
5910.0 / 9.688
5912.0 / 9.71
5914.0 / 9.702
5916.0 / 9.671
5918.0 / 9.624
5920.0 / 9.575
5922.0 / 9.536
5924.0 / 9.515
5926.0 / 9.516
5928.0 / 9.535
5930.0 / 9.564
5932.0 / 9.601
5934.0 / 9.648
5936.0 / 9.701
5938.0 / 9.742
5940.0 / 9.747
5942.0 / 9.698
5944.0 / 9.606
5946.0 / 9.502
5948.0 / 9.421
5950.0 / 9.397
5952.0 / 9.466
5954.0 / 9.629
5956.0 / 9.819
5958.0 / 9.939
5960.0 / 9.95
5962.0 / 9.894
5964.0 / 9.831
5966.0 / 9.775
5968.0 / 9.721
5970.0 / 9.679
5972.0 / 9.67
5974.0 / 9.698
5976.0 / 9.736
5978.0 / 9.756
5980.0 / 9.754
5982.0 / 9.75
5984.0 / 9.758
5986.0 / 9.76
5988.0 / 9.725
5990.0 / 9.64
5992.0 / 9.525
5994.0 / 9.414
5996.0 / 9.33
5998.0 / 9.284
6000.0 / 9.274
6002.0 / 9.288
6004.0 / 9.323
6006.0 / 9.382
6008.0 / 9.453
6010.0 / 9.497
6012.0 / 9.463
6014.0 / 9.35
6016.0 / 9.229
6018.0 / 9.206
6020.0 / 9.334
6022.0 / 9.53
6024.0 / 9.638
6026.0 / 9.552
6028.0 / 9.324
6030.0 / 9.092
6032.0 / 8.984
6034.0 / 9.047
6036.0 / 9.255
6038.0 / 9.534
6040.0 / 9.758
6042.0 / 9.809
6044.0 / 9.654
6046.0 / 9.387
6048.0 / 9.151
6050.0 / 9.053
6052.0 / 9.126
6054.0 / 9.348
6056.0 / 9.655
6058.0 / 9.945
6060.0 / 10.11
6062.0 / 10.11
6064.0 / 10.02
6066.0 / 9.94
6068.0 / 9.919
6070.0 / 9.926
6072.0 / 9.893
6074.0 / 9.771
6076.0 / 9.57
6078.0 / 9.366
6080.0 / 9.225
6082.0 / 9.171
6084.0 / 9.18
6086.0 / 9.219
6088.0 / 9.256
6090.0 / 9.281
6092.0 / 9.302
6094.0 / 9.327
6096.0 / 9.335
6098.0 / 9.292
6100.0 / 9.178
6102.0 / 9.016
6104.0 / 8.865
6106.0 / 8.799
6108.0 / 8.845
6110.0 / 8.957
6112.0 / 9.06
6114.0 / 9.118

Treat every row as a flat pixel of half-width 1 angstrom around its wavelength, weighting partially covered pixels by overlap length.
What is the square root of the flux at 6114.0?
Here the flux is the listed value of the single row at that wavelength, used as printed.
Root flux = 3.02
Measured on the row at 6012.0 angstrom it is 3.08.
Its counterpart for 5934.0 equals 3.11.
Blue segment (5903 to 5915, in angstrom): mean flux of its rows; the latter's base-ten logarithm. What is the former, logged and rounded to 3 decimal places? 0.982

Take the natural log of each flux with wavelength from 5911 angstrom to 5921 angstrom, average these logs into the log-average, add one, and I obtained 3.27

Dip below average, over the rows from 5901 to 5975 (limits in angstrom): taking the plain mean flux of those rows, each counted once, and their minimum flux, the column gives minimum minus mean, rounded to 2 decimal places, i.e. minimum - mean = -0.54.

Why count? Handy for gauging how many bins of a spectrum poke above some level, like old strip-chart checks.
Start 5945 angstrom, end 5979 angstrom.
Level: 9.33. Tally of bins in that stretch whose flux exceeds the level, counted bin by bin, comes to 17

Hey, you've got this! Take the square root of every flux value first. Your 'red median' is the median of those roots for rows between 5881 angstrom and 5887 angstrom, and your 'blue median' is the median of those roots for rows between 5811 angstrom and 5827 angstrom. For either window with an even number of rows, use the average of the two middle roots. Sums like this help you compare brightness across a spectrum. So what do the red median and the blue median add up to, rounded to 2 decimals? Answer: 5.99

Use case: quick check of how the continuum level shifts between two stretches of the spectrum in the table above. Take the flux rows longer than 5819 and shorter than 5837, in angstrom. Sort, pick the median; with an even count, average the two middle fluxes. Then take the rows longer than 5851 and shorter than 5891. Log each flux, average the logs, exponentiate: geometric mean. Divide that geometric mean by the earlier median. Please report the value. 0.93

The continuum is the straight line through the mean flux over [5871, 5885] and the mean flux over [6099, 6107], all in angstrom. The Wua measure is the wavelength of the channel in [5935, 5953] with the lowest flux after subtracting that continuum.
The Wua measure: 5950.0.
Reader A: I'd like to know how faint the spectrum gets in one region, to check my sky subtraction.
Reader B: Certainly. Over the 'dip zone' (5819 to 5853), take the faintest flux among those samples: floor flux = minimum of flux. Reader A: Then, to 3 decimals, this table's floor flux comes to 9.128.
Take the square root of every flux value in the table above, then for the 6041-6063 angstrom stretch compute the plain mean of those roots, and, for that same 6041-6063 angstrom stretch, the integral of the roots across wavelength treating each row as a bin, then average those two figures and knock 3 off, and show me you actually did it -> 32.6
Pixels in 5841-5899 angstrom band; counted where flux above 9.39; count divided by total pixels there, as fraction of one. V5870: 0.34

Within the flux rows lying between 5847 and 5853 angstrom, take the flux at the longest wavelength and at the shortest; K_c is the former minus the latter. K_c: -0.13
